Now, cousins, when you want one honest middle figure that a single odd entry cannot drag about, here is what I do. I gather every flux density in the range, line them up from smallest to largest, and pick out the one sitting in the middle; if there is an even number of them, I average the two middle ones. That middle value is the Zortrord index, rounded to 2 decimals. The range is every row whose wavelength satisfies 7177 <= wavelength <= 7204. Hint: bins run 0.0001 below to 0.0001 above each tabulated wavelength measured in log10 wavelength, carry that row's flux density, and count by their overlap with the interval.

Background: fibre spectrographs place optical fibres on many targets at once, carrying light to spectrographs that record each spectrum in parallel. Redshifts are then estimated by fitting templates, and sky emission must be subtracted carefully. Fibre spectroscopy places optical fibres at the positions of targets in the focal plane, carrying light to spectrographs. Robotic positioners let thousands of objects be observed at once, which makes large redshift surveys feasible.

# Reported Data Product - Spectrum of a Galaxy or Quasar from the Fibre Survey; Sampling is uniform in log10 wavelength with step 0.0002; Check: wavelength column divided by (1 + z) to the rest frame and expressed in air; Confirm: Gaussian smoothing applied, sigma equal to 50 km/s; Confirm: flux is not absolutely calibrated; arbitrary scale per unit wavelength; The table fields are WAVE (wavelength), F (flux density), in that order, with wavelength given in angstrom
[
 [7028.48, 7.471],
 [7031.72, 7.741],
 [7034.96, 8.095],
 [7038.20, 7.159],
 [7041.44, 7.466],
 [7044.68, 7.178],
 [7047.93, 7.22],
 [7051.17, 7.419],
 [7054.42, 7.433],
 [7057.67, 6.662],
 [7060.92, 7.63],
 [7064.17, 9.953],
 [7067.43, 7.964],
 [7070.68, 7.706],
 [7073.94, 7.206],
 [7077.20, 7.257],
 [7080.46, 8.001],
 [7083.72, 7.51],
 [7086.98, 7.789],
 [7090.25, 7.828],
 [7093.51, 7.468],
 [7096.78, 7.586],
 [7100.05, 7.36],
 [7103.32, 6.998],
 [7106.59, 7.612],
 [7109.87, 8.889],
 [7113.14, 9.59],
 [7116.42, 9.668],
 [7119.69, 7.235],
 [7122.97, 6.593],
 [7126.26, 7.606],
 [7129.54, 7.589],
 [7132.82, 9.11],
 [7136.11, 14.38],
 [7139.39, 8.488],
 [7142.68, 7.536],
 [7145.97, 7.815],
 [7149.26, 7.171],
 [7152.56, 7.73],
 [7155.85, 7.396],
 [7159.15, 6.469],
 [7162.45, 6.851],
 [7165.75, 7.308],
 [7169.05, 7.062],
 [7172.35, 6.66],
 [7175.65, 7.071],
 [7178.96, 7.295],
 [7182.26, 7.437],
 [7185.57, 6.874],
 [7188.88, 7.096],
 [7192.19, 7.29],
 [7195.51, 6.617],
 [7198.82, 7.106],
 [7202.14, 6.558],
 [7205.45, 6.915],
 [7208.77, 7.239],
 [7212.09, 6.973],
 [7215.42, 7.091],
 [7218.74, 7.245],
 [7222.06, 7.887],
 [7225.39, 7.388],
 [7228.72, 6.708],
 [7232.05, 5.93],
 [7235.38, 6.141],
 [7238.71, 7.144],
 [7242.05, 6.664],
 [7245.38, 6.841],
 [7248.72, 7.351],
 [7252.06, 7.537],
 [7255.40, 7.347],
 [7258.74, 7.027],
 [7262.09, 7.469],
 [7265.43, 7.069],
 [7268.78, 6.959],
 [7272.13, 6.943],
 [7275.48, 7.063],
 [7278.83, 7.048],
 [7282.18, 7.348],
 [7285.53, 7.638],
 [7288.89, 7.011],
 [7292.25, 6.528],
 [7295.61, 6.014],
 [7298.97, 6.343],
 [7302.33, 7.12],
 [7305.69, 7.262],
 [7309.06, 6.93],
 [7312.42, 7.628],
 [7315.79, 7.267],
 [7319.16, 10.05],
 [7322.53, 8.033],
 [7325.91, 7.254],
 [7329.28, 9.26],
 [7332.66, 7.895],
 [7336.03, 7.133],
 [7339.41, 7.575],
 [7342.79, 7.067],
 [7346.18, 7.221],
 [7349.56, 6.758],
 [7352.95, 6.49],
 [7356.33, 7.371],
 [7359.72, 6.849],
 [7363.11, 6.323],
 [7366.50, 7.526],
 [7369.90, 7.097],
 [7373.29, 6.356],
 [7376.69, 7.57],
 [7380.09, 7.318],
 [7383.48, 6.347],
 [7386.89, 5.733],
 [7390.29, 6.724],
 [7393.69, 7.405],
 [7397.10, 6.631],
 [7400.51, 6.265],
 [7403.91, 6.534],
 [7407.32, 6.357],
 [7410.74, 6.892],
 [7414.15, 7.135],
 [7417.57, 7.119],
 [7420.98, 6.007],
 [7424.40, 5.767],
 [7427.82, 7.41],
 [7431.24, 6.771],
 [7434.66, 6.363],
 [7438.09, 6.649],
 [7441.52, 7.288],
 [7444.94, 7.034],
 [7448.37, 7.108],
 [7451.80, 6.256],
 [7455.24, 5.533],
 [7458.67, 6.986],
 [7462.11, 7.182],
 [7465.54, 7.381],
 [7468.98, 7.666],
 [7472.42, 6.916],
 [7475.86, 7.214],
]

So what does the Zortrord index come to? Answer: 7.10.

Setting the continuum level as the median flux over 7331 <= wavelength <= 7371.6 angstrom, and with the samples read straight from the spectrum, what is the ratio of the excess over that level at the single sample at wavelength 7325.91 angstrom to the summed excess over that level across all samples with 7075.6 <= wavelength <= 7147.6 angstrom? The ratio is 0.01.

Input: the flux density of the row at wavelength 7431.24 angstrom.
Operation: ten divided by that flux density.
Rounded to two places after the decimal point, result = 1.48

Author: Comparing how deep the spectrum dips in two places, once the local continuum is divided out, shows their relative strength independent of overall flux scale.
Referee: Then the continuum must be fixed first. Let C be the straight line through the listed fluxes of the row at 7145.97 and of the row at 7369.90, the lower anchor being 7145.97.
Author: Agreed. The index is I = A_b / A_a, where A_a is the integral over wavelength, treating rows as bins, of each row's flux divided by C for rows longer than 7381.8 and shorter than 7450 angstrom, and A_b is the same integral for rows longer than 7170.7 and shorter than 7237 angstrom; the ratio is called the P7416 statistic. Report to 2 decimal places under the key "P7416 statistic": 0.92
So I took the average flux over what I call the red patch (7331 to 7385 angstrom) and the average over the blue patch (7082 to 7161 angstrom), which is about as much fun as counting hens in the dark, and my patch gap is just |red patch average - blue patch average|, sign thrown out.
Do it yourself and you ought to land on 1.0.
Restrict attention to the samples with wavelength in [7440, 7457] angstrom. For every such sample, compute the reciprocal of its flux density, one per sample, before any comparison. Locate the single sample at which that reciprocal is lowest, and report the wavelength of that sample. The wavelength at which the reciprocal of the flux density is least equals 7441.52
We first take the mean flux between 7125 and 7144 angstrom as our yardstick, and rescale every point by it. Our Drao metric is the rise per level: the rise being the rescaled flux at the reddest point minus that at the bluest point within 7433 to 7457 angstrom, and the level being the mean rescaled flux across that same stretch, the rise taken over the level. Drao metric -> -0.13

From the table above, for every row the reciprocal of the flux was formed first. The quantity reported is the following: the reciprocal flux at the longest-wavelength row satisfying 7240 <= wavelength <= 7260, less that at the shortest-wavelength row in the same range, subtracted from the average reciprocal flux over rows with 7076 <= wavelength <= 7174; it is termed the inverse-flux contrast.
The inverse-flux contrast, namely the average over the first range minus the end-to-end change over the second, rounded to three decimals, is 0.137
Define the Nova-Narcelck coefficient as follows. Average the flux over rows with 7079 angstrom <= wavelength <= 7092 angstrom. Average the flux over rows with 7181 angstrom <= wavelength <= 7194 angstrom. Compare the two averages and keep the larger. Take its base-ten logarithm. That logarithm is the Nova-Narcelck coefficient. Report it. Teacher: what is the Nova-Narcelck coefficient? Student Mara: 0.89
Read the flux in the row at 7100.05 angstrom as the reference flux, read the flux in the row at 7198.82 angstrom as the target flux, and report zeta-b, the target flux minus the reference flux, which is -0.3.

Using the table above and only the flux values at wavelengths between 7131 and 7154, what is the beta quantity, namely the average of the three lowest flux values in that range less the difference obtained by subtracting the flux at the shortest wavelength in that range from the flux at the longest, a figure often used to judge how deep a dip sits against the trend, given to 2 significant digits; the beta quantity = 8.9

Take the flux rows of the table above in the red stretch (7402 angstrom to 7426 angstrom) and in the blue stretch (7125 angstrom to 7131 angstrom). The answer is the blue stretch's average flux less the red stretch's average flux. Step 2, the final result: 1.1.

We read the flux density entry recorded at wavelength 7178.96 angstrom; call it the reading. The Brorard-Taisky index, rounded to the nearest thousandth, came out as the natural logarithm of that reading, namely 1.987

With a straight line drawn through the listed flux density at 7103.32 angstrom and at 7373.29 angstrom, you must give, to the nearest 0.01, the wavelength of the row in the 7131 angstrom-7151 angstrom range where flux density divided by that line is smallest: 7149.26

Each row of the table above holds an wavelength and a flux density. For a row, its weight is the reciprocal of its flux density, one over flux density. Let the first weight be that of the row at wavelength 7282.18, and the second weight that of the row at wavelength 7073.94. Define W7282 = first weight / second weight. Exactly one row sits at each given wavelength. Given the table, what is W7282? 0.98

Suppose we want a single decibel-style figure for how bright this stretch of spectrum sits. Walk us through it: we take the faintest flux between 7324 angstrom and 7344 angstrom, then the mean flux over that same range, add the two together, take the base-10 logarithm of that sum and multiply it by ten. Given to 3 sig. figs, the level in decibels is 11.7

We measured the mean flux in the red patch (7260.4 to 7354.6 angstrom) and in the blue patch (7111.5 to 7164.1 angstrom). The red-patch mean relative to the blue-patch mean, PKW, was 0.89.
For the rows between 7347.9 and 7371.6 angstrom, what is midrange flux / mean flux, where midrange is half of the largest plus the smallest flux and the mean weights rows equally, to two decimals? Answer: 1.00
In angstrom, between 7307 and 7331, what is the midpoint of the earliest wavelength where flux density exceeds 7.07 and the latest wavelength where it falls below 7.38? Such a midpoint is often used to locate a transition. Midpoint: 7319.2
